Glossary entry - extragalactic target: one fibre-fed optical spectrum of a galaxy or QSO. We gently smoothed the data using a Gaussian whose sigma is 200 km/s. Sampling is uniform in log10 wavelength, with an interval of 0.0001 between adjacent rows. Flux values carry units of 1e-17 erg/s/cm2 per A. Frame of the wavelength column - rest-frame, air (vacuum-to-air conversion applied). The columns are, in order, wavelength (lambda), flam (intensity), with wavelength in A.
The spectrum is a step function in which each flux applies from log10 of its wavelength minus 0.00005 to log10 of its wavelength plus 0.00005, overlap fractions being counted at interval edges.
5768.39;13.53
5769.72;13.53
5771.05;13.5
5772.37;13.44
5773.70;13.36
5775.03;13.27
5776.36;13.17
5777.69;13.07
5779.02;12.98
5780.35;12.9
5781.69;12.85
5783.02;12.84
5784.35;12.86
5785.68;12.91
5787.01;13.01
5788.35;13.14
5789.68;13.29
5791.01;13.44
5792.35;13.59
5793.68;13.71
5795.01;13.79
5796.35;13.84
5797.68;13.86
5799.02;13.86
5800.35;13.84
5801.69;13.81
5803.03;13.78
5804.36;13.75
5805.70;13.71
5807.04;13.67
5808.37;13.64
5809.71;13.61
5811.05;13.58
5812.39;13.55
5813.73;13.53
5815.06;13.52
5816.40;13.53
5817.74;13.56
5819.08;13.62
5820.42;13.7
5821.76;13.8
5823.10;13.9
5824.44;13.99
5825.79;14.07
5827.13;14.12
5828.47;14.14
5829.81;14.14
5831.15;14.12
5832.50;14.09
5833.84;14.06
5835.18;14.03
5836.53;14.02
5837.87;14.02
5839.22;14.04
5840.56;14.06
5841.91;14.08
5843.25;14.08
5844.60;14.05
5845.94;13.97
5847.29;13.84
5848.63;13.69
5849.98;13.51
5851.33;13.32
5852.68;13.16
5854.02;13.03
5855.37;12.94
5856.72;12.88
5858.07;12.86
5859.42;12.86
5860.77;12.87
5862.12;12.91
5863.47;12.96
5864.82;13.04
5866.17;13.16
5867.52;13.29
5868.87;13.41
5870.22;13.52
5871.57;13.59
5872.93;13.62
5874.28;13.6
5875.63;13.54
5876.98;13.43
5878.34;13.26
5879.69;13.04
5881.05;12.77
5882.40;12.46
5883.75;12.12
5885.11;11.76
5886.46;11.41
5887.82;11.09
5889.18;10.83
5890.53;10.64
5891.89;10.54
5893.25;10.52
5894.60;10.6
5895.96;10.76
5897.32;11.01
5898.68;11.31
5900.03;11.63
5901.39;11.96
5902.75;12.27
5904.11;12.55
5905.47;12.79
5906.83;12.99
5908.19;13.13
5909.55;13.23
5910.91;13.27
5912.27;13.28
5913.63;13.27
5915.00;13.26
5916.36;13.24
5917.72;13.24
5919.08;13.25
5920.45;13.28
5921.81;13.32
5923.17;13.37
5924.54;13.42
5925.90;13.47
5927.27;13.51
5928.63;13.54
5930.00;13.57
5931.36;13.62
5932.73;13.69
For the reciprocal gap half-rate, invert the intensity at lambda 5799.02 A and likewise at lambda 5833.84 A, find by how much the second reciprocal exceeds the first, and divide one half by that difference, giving -487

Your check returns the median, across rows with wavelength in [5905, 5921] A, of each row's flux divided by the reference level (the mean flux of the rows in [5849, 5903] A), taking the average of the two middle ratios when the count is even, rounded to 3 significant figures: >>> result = 1.06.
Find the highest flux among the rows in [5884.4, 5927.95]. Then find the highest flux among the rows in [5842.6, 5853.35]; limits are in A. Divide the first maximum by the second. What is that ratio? 0.96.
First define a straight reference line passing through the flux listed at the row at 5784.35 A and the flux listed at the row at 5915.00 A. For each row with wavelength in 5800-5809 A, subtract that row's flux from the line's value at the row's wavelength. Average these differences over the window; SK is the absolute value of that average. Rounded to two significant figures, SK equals 0.82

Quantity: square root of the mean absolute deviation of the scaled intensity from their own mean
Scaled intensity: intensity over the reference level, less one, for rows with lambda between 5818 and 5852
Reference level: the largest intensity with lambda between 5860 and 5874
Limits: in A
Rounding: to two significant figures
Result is 0.11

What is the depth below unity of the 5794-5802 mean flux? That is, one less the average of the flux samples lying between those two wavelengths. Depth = -12.83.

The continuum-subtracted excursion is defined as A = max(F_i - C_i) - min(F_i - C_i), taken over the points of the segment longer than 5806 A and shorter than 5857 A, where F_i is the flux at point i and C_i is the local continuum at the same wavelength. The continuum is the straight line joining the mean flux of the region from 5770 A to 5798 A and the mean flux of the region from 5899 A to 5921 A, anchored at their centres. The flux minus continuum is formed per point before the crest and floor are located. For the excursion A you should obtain 1.2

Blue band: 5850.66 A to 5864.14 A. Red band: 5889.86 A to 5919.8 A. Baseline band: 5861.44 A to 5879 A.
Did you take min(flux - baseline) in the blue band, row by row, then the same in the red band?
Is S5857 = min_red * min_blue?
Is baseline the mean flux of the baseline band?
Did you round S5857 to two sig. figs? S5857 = 1.3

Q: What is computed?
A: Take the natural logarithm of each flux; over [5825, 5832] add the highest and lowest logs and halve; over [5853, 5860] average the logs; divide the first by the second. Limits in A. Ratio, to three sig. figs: 1.03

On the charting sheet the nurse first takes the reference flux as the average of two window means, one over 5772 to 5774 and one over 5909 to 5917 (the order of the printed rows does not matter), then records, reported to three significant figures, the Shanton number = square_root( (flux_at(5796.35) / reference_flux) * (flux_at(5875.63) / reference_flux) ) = 1.03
